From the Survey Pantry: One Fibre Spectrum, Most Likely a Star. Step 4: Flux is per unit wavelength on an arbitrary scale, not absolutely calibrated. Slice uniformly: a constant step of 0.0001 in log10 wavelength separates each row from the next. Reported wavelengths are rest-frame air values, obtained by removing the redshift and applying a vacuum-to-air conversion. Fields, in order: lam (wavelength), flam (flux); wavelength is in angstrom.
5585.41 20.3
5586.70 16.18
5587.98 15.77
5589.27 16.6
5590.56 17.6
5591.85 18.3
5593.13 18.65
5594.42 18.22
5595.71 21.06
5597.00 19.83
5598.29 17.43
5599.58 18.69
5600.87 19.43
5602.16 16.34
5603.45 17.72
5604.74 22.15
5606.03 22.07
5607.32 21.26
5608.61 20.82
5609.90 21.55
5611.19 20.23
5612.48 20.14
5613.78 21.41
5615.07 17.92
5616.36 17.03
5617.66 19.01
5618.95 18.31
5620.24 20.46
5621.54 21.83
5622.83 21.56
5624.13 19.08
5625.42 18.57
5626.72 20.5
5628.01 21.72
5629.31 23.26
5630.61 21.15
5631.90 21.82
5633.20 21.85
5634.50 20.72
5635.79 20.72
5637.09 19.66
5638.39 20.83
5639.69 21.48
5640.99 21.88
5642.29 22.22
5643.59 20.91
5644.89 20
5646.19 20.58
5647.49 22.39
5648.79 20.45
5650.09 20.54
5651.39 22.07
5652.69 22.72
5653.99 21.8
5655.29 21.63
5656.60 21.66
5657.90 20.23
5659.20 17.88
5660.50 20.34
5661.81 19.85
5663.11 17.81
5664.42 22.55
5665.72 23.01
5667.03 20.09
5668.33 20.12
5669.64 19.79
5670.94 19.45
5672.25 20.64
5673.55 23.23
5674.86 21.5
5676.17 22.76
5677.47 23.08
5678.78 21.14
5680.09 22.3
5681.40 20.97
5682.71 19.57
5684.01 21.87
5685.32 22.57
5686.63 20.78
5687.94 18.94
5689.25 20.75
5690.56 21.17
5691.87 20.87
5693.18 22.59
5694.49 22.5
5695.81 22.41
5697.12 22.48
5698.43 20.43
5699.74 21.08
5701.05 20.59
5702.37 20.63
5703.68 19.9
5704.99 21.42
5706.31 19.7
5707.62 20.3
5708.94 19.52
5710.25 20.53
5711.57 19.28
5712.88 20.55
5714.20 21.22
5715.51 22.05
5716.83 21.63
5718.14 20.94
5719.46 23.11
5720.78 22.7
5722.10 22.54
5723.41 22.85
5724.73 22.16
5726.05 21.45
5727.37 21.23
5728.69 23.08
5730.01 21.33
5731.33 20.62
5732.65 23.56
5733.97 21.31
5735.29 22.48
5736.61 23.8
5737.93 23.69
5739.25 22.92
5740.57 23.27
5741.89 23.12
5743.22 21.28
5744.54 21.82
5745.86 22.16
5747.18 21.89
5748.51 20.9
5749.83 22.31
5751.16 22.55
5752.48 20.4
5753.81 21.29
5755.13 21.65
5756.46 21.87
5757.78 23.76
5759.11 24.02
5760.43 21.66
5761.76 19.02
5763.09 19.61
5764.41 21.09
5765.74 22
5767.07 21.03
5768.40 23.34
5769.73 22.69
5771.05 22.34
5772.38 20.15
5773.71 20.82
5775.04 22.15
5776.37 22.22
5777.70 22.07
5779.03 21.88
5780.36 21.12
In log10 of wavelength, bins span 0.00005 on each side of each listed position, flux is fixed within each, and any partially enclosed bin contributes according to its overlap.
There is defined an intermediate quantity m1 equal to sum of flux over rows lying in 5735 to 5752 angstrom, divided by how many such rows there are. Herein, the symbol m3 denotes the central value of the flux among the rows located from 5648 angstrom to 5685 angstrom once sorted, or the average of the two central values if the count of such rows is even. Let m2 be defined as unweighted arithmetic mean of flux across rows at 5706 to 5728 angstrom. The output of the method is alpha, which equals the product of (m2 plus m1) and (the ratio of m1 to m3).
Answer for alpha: 46.7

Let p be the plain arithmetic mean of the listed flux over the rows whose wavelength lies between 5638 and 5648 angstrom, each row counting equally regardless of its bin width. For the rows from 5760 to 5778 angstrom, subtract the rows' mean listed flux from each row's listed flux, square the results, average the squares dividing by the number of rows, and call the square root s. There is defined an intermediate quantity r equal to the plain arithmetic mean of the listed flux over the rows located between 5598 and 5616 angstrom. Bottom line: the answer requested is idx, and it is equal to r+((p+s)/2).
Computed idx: 31.03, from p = 21.3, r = 19.8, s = 1.2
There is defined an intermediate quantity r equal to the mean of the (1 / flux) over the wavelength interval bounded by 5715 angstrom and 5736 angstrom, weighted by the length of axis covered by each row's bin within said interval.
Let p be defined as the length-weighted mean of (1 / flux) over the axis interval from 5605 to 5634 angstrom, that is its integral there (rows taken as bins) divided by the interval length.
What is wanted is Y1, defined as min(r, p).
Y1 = 0.0454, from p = 0.0490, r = 0.0454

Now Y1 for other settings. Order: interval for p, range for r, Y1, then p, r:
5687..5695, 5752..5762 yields 0.0460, 0.0476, 0.0460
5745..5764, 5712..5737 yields 0.0456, 0.0464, 0.0456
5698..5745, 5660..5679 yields 0.0464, 0.0464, 0.0478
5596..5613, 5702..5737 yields 0.0467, 0.0508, 0.0467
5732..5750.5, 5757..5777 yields 0.0446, 0.0446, 0.0462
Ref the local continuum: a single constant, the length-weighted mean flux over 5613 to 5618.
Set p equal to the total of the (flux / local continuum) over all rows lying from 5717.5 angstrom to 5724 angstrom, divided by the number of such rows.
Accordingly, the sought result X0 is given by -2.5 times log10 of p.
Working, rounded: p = 1.19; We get -0.190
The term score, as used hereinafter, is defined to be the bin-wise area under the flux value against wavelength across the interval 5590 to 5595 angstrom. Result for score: 91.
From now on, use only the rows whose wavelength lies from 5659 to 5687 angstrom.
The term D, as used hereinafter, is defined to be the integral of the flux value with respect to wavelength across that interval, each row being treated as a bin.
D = 589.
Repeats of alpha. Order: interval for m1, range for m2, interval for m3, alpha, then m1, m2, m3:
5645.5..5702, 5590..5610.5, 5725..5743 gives 37.4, 21.1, 19.4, 22.9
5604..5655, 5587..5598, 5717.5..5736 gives 36.5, 20.8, 18.3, 22.3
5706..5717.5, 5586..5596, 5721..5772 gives 35.6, 20.5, 17.8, 22.1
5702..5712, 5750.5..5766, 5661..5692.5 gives 40.2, 20.2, 21.6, 20.9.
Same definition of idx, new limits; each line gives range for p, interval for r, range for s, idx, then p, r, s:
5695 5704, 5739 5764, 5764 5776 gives 32.89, 21.1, 21.9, 1.0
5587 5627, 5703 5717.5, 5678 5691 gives 30.76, 19.3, 20.6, 1.1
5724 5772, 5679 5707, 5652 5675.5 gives 32.90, 22.0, 21.1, 1.5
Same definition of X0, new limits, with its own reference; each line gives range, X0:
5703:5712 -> -0.070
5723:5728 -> -0.165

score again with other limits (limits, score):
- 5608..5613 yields 104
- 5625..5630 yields 105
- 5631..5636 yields 107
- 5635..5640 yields 103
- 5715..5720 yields 109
